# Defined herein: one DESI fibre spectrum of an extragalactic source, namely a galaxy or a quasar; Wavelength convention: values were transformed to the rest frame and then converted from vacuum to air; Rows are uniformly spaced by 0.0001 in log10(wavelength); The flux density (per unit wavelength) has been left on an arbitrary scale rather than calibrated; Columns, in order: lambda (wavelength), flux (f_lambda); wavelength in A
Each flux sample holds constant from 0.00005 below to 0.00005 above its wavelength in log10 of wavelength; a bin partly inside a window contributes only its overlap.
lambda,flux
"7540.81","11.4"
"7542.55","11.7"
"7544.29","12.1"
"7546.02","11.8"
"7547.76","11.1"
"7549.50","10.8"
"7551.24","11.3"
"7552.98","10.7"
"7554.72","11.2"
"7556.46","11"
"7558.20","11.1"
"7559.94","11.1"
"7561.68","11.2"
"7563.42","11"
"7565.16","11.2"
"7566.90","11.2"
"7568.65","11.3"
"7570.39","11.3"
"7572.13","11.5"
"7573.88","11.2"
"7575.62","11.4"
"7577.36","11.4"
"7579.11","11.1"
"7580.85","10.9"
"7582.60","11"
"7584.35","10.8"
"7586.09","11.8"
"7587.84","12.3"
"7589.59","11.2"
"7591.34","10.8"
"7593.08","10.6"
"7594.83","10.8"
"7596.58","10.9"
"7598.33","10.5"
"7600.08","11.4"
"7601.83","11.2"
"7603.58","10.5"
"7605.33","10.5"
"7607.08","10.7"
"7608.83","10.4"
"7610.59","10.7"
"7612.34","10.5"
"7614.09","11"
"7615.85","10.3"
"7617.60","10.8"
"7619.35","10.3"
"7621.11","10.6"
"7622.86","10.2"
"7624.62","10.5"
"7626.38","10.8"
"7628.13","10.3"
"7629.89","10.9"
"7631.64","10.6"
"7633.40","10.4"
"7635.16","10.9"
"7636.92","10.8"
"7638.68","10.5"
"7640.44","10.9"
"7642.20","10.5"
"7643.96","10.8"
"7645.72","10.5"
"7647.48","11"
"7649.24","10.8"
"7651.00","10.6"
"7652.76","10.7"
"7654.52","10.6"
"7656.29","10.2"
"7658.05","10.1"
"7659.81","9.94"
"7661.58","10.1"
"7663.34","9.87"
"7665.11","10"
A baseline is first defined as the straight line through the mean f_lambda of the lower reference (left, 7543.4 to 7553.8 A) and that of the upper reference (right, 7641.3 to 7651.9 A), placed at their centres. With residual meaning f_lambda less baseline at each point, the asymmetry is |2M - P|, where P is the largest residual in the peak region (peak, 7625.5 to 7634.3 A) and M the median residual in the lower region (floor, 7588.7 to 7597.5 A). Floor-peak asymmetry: 0.53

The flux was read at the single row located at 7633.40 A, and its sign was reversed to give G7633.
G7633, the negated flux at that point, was -10.4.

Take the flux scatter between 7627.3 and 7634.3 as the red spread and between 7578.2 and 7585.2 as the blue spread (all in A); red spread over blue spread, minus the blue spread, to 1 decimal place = 1.9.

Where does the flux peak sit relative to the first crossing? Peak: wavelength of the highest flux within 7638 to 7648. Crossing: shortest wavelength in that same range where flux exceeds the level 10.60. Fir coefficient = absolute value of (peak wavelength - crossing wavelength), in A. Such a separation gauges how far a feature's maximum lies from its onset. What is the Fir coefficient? 7.0 A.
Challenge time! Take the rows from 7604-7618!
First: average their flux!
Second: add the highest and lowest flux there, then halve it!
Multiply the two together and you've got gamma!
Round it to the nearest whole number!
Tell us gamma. 113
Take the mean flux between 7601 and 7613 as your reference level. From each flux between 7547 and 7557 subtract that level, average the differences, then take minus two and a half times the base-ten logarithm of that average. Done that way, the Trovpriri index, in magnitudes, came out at 1.1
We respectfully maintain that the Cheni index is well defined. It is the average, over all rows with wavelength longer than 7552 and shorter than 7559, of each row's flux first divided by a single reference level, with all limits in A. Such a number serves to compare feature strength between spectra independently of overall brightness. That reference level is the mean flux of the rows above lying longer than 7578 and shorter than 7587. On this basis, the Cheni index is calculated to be 0.99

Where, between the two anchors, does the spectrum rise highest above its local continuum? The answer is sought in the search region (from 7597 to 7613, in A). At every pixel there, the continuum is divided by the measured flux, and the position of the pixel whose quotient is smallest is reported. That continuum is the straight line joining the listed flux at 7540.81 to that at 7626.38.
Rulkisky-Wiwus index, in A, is 7600.08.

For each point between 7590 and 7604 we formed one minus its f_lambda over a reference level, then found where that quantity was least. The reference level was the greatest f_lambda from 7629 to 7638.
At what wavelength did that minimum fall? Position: 7600.08 A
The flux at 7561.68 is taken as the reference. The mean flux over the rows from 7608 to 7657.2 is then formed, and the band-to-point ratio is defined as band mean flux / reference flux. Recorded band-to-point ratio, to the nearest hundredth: 0.95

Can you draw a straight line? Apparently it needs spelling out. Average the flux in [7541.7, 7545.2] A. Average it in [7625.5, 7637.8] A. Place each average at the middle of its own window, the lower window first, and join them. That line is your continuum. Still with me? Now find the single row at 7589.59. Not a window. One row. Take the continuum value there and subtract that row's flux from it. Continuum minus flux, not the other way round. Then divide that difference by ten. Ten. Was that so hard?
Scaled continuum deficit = 0.006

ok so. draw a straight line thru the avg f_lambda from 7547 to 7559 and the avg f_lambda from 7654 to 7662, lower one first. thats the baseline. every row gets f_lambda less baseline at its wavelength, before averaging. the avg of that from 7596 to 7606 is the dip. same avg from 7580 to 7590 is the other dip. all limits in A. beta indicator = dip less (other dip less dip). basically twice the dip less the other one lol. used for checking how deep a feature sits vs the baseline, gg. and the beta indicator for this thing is -0.2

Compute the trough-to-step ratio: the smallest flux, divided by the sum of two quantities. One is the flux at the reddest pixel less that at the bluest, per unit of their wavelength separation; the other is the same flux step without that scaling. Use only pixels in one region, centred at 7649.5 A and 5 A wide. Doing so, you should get -21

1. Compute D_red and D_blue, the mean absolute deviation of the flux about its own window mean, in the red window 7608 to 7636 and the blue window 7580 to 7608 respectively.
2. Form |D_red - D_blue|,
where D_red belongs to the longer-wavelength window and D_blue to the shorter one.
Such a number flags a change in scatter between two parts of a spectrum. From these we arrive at 0.15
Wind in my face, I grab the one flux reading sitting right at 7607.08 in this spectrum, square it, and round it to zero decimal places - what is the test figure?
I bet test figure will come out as 114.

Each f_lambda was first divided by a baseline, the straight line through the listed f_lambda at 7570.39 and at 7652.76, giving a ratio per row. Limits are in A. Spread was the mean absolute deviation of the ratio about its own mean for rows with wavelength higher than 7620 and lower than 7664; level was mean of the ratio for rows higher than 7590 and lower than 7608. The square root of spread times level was 0.149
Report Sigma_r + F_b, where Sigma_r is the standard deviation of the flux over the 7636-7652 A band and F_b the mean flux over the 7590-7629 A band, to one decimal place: 10.8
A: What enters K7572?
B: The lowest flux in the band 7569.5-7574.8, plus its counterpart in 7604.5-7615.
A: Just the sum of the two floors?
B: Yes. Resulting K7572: 21.6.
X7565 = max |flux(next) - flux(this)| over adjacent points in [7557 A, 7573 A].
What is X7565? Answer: 0.20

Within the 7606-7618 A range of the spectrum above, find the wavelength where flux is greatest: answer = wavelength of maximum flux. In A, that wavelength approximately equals 7614.09 A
